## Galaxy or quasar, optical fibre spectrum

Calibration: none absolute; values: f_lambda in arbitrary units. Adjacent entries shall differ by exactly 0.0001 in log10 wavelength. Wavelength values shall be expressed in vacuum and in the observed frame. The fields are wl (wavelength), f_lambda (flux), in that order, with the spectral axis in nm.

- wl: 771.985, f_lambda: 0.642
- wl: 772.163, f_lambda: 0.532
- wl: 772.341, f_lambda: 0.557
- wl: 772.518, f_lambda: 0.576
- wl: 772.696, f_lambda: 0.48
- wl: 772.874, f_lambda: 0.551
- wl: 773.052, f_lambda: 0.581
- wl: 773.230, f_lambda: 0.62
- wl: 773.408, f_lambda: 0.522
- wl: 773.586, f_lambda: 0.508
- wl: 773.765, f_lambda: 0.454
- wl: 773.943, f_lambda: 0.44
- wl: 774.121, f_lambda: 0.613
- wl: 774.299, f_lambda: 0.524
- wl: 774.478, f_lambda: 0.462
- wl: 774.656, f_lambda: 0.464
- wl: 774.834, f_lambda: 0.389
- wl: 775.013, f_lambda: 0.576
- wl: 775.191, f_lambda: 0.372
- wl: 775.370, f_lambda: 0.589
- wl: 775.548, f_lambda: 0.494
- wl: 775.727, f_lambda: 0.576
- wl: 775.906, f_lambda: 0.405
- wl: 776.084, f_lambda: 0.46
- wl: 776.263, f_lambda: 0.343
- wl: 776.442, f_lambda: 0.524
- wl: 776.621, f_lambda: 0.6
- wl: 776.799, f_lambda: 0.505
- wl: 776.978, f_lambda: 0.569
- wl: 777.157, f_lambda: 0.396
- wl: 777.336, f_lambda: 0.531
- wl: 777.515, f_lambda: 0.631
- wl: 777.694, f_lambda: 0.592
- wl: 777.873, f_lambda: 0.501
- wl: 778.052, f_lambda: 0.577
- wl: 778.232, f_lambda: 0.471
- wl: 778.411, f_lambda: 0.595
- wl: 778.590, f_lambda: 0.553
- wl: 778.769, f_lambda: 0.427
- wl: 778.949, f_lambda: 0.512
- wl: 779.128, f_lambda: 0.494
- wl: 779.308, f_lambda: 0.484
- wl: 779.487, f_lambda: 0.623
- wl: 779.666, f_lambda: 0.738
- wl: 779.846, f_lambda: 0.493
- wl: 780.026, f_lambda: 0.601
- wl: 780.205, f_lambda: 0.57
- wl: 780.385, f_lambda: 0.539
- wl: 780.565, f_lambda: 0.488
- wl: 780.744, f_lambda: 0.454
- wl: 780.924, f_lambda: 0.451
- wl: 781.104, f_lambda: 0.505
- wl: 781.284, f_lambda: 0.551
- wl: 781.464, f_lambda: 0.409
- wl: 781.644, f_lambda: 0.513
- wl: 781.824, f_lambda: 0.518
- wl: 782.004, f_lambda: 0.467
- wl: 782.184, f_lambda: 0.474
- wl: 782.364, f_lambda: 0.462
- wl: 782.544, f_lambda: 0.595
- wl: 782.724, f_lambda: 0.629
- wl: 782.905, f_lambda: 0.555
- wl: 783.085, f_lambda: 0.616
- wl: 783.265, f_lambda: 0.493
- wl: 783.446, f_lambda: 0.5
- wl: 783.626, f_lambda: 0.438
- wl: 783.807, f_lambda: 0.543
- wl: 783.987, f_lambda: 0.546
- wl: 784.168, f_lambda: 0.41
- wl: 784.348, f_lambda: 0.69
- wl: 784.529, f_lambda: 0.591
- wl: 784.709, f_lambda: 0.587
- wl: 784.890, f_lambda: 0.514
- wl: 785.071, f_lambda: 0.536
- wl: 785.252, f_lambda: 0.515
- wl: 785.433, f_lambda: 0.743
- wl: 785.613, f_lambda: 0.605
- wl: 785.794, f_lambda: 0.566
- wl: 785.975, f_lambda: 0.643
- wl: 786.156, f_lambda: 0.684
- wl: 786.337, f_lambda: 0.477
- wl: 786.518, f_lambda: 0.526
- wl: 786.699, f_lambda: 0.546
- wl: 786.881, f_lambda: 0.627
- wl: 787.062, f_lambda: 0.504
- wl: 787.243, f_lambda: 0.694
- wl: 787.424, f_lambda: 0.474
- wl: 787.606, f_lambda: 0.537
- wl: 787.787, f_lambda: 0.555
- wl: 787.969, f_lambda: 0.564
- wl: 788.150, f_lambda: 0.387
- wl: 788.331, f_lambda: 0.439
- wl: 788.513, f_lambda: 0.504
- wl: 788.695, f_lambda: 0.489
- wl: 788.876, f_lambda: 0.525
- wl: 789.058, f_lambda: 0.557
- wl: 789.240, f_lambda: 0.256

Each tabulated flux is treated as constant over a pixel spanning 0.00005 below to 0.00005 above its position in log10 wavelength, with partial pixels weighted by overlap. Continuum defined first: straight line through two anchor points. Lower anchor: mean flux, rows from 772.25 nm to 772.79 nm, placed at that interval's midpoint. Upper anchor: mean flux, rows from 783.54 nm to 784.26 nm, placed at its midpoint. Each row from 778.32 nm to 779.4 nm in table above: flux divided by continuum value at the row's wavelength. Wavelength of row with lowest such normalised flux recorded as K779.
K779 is 778.769 nm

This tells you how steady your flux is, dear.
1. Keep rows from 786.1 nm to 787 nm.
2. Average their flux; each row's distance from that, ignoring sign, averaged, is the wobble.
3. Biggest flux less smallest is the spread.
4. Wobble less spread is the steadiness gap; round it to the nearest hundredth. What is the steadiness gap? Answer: -0.14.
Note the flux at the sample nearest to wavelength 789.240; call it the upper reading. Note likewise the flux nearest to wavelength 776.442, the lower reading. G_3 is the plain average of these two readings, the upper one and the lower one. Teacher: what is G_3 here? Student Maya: 0.39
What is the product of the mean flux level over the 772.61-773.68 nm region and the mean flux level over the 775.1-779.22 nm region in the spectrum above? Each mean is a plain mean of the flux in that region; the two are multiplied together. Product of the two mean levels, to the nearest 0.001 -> 0.277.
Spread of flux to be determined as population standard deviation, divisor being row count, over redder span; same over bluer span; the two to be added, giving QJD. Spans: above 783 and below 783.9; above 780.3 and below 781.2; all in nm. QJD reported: 0.092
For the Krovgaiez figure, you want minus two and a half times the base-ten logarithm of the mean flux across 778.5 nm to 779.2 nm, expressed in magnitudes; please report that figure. 0.76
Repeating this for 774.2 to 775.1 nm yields 0.79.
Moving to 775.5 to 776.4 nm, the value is 0.85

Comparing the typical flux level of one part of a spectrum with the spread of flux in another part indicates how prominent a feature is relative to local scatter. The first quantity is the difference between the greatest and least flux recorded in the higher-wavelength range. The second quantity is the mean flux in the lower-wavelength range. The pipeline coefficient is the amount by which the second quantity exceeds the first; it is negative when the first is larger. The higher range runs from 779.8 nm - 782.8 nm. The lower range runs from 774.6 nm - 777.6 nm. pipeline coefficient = 0.276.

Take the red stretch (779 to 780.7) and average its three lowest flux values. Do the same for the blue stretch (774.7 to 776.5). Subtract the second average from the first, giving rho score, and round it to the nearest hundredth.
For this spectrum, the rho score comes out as 0.12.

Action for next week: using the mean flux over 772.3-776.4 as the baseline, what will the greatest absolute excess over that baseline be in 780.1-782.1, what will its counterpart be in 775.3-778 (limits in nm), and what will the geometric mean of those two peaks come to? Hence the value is 0.12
